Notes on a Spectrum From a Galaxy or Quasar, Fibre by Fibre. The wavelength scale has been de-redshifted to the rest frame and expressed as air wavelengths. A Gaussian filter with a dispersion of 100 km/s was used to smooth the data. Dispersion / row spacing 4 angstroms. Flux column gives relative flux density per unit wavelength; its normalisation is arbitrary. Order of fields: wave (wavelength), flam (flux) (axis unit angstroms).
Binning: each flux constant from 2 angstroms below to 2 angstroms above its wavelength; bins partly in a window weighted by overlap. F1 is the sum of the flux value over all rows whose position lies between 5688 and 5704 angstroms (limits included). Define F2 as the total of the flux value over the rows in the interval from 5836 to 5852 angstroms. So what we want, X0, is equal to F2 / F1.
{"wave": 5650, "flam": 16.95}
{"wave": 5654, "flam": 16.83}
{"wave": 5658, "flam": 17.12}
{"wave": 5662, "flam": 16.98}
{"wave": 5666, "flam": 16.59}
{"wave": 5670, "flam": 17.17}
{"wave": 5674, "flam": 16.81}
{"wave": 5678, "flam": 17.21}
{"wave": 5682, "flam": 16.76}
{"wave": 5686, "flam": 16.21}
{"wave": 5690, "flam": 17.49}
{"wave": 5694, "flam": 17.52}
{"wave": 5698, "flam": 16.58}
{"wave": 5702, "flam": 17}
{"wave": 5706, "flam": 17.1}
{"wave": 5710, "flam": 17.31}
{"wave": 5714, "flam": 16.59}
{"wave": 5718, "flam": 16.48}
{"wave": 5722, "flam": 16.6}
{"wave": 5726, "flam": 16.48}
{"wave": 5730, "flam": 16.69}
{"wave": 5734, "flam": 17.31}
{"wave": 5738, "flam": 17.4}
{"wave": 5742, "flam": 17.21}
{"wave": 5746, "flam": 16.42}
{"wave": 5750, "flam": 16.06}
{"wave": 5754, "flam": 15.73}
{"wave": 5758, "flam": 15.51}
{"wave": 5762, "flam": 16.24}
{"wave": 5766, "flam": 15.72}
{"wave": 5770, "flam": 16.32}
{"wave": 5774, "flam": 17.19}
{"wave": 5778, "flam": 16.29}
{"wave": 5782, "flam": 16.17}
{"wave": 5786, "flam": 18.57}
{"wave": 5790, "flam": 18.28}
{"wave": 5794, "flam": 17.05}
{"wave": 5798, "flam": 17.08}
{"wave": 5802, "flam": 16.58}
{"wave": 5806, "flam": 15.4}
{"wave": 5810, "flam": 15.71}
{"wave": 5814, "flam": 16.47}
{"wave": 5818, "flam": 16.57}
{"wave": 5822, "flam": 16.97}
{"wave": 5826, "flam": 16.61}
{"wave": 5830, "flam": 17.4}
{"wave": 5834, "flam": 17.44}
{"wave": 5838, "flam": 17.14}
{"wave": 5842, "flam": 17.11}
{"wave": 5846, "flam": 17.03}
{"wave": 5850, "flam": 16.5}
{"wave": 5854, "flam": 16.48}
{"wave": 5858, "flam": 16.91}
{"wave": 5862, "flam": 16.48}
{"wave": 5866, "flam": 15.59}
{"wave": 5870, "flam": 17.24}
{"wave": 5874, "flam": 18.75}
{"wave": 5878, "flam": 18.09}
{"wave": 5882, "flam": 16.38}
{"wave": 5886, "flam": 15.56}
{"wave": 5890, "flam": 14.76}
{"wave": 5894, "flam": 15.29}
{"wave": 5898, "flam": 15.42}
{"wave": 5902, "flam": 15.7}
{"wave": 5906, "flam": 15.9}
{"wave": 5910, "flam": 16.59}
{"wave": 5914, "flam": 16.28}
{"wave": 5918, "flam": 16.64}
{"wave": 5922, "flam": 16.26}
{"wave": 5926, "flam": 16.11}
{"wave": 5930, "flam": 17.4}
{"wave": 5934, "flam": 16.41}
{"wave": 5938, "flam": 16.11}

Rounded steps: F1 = 68.6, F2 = 67.8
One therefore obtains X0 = 0.99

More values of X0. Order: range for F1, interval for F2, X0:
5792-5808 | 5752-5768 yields 0.96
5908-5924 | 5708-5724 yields 1.02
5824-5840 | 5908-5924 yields 0.96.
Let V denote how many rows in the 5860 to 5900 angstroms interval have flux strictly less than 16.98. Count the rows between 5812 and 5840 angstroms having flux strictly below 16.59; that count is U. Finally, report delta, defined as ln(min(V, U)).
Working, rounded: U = 2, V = 7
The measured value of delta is 0.69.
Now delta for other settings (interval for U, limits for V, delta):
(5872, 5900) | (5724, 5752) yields 1.39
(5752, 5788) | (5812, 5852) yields 1.61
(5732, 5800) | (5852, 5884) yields 1.61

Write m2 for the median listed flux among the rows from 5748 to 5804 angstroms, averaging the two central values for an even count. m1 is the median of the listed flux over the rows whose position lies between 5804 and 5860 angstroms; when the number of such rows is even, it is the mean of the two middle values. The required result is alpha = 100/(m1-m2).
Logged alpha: 220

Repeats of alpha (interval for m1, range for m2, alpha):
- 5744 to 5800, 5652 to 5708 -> -146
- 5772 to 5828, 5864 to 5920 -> 198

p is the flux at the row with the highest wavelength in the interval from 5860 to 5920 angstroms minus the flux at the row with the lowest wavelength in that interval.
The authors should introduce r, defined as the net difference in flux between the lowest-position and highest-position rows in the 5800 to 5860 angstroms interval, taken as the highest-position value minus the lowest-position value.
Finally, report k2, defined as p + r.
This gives 0.5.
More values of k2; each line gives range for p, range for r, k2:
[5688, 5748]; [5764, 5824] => 0.2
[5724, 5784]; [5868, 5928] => -1.4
